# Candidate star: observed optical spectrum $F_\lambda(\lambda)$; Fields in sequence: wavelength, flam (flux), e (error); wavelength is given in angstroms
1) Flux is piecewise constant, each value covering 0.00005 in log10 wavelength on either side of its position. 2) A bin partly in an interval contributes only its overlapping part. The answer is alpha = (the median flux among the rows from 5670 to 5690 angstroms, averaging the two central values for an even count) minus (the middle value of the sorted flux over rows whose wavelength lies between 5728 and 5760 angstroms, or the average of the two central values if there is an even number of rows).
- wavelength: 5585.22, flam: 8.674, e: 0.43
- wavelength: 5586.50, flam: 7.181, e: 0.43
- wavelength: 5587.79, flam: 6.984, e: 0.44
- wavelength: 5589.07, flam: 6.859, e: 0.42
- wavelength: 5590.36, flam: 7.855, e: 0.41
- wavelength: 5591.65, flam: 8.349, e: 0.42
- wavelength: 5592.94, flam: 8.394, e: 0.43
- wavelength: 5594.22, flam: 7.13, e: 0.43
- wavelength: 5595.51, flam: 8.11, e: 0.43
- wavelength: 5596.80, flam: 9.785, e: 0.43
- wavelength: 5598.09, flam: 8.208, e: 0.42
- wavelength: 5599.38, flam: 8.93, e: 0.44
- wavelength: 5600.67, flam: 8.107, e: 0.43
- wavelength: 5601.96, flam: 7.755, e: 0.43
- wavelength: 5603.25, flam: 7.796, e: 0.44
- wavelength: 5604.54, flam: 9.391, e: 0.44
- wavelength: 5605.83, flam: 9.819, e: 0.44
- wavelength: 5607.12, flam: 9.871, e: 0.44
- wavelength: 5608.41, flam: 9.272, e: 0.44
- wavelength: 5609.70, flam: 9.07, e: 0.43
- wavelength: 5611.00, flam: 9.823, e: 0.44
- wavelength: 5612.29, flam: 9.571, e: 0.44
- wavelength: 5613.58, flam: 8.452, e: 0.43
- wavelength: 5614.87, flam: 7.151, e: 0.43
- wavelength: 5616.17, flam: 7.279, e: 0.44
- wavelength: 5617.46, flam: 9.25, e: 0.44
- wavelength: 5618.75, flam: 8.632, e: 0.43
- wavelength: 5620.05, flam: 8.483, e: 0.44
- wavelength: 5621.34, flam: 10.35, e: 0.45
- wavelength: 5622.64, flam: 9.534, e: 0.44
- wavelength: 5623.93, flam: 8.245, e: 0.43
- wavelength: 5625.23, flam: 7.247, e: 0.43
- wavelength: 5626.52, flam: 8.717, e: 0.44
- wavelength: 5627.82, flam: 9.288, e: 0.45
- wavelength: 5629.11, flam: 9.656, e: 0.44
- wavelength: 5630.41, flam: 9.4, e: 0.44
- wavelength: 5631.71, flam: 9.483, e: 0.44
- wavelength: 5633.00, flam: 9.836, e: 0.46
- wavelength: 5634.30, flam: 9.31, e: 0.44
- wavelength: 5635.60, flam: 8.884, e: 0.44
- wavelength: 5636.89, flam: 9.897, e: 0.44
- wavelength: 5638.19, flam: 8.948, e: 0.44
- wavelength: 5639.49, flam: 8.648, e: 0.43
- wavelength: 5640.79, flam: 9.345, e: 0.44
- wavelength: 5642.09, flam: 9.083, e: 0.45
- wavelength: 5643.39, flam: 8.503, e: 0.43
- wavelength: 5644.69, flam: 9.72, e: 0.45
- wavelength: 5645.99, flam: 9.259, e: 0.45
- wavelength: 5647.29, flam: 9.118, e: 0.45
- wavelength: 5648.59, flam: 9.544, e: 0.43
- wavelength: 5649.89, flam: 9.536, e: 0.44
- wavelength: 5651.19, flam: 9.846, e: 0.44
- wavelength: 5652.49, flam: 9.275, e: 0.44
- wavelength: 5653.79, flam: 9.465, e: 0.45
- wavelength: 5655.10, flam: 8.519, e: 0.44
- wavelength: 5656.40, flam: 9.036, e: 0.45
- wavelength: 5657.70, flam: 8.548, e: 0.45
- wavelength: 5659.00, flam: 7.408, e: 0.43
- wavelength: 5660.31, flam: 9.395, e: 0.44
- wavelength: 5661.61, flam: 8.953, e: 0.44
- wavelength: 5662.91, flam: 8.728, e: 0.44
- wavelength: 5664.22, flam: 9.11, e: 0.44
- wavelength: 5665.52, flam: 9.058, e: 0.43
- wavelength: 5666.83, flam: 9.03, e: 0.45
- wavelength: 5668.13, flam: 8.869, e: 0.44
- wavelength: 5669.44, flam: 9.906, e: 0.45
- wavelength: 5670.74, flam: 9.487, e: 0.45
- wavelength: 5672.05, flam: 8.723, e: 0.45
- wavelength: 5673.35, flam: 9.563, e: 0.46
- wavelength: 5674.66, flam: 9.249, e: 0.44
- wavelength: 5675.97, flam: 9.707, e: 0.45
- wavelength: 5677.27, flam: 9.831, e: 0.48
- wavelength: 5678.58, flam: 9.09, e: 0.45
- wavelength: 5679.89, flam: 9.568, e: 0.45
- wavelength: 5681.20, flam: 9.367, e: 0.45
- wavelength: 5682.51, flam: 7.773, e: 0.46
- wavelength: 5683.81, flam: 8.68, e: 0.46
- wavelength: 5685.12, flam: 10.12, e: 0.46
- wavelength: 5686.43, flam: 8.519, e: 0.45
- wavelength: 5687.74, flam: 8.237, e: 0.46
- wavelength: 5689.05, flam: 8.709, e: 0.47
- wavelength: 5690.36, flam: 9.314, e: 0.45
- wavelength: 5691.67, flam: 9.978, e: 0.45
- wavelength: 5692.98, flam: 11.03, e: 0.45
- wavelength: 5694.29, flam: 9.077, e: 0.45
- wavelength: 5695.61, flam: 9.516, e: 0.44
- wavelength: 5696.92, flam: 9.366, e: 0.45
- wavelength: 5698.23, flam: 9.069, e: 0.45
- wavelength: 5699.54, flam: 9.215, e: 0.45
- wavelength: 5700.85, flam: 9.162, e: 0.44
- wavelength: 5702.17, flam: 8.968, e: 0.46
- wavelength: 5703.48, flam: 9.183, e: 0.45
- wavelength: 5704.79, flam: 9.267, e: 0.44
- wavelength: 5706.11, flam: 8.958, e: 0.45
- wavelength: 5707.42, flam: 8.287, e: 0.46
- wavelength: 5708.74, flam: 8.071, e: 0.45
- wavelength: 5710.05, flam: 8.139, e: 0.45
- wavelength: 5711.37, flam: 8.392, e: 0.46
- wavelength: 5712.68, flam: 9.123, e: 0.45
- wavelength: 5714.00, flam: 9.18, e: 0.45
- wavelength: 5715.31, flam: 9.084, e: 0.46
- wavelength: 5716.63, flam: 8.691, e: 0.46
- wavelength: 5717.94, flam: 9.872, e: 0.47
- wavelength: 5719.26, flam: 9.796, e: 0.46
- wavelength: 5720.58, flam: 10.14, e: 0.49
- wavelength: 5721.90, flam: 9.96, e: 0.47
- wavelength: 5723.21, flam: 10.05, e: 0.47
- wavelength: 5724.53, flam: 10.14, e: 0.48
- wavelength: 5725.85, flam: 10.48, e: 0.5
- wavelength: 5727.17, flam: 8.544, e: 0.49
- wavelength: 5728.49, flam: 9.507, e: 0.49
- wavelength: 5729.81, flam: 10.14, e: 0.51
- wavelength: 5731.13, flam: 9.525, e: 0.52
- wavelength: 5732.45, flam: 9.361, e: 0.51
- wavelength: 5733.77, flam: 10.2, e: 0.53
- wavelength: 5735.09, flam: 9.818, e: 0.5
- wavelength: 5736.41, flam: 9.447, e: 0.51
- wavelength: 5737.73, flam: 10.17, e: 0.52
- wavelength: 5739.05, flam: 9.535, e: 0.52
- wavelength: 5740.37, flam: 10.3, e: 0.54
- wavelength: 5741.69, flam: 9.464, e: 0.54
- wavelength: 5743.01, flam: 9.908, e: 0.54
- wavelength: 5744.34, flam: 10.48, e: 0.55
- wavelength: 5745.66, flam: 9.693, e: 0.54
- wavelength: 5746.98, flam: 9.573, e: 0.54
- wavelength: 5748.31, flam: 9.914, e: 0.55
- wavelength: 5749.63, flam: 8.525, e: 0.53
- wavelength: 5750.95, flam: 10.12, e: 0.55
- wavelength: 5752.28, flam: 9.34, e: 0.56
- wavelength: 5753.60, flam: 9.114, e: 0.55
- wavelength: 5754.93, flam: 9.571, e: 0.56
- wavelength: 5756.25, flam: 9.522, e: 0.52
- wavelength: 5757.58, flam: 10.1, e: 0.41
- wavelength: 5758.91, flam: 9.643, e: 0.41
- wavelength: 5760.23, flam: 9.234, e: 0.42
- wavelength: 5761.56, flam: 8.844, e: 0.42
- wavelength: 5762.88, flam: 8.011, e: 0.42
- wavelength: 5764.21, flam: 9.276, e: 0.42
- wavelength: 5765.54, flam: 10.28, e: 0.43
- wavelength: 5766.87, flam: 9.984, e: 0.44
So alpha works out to -0.36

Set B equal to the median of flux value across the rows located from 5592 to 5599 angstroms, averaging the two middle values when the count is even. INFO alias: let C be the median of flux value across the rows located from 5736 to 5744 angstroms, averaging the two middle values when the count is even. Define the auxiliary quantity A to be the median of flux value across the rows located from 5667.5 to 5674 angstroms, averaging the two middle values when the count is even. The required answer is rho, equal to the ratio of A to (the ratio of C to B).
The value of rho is 8.0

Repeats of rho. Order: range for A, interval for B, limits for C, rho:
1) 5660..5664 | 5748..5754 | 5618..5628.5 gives 9.6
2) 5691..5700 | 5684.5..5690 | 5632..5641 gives 8.7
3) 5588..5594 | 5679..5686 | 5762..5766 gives 8.2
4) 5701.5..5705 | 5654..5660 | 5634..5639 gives 8.6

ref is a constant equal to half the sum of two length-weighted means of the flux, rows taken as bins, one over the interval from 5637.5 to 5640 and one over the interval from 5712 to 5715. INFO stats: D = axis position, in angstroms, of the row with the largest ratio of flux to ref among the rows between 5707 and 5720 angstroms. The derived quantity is 5717.94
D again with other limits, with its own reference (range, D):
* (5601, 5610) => 5607.12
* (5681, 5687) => 5685.12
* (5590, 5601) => 5596.80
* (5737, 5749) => 5744.34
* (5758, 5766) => 5765.54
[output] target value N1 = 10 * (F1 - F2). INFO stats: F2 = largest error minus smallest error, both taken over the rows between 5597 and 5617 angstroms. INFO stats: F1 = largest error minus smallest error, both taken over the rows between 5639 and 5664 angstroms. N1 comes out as 0.00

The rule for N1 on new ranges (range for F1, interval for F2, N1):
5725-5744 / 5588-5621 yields 0.20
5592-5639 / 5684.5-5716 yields 0.10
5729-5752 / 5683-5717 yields 0.20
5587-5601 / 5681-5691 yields 0.10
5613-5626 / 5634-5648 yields 0.00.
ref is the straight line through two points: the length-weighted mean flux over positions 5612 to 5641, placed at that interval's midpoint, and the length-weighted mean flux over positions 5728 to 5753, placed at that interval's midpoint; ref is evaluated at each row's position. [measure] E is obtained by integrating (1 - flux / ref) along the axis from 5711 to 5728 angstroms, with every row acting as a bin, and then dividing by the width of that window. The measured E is 0.01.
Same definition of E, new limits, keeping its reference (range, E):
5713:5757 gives 0.00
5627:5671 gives -0.01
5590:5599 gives 0.05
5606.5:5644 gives -0.01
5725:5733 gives 0.01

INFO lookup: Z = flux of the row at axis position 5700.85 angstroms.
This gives 9.162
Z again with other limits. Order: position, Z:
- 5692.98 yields 11.03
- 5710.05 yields 8.139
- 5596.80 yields 9.785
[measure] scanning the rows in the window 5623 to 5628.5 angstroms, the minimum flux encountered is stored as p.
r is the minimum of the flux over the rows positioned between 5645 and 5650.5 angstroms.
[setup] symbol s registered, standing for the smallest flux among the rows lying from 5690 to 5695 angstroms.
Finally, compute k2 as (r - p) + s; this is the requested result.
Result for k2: 10.9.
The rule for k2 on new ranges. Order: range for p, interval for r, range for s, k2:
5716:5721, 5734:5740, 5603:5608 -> 8.6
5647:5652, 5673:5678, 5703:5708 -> 8.4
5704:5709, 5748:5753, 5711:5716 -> 8.8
